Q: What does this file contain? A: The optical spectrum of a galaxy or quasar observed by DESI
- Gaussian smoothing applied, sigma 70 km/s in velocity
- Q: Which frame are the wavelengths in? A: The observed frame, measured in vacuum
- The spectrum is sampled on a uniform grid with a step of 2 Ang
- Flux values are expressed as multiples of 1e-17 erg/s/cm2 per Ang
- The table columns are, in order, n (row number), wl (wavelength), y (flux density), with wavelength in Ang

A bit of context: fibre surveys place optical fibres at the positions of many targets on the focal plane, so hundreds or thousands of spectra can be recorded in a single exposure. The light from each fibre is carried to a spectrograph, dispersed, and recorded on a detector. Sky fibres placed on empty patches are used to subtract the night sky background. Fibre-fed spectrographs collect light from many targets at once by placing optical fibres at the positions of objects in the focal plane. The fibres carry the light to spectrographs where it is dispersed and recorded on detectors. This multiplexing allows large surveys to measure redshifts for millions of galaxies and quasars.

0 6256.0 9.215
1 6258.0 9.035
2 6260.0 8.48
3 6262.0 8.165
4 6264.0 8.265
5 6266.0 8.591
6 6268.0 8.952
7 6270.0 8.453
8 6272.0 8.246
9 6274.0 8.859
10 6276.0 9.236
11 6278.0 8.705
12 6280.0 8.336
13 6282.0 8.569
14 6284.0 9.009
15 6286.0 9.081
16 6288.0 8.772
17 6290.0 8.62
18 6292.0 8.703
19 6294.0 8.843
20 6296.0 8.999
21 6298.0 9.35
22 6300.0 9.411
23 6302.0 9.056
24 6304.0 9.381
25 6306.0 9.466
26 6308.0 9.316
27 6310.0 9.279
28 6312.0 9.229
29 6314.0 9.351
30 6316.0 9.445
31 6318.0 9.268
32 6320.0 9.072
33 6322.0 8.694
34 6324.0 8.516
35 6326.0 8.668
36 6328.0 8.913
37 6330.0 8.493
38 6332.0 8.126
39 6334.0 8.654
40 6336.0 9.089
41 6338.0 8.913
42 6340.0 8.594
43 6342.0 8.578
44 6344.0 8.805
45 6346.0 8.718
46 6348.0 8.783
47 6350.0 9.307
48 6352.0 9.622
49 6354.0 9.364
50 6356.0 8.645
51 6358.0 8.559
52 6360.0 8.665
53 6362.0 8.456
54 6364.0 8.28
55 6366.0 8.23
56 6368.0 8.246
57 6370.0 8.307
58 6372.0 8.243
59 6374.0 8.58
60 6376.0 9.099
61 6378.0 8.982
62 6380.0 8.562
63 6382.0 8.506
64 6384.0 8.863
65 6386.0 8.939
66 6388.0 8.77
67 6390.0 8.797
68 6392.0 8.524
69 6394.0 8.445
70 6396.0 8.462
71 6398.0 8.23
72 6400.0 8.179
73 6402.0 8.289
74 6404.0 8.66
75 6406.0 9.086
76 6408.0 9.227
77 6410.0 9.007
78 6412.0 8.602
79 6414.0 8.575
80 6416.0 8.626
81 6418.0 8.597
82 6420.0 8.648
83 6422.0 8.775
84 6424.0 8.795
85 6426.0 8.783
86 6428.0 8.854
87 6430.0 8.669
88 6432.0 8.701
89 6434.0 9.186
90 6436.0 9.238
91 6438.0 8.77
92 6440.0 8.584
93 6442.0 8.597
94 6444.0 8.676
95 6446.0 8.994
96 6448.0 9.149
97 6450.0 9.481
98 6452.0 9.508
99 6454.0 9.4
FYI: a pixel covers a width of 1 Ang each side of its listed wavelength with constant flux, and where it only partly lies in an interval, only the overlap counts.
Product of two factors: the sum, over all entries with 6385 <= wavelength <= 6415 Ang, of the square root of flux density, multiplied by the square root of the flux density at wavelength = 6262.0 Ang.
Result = 126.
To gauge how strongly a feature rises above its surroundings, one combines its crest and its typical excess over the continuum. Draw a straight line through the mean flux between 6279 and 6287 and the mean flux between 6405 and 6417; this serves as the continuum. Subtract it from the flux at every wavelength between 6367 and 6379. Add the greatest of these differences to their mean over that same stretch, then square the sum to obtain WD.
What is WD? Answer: 0.0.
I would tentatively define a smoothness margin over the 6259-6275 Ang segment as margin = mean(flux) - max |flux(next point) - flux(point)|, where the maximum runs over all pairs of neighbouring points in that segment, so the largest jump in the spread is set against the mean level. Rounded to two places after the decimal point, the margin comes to 7.89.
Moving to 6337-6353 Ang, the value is 8.39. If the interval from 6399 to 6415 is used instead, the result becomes 8.28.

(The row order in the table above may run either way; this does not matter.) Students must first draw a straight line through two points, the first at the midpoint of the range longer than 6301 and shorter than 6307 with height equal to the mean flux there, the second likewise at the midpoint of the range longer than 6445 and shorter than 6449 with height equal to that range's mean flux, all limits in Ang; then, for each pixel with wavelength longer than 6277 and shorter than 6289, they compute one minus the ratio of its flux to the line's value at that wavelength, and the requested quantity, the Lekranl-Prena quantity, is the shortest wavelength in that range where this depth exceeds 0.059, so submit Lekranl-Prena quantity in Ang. 6278.0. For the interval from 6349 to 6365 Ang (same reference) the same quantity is 6356.0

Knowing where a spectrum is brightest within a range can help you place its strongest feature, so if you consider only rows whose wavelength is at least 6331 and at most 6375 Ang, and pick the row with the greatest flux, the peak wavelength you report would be 6352.0 Ang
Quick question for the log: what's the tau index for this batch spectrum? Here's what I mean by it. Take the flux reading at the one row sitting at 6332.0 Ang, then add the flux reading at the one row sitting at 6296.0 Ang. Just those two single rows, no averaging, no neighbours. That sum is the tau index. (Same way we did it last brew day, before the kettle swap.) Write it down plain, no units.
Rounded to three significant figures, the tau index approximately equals 17.1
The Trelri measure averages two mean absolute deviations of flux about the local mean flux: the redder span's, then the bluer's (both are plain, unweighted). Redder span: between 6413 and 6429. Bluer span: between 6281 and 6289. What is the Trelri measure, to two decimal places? 0.14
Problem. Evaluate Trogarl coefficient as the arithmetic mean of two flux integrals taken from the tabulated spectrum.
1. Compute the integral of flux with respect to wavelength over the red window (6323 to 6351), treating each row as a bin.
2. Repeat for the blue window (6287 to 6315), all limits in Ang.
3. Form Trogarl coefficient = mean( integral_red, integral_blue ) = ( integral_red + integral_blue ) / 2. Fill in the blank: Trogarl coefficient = 249.9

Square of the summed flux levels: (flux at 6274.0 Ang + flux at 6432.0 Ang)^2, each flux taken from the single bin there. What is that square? 308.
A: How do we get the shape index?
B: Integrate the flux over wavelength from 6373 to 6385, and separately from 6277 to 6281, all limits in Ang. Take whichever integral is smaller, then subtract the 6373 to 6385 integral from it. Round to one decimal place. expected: -71.1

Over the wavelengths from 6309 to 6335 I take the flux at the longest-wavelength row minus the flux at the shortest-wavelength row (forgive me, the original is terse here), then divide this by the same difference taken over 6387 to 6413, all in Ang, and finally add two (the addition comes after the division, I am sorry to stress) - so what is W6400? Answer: 5.7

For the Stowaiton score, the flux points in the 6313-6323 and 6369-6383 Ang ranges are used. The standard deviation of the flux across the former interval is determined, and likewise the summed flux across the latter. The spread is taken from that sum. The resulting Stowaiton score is 60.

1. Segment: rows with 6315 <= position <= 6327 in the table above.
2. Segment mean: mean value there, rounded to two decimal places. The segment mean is 8.94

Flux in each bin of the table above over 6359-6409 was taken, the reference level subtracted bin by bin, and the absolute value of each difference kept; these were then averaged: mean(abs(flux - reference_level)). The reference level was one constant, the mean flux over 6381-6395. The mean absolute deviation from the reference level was 0.285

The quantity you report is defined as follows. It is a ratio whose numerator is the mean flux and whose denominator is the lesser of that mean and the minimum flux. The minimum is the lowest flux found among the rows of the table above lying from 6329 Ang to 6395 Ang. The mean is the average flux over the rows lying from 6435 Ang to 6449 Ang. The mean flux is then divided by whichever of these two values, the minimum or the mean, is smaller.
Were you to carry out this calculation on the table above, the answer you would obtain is 1.090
